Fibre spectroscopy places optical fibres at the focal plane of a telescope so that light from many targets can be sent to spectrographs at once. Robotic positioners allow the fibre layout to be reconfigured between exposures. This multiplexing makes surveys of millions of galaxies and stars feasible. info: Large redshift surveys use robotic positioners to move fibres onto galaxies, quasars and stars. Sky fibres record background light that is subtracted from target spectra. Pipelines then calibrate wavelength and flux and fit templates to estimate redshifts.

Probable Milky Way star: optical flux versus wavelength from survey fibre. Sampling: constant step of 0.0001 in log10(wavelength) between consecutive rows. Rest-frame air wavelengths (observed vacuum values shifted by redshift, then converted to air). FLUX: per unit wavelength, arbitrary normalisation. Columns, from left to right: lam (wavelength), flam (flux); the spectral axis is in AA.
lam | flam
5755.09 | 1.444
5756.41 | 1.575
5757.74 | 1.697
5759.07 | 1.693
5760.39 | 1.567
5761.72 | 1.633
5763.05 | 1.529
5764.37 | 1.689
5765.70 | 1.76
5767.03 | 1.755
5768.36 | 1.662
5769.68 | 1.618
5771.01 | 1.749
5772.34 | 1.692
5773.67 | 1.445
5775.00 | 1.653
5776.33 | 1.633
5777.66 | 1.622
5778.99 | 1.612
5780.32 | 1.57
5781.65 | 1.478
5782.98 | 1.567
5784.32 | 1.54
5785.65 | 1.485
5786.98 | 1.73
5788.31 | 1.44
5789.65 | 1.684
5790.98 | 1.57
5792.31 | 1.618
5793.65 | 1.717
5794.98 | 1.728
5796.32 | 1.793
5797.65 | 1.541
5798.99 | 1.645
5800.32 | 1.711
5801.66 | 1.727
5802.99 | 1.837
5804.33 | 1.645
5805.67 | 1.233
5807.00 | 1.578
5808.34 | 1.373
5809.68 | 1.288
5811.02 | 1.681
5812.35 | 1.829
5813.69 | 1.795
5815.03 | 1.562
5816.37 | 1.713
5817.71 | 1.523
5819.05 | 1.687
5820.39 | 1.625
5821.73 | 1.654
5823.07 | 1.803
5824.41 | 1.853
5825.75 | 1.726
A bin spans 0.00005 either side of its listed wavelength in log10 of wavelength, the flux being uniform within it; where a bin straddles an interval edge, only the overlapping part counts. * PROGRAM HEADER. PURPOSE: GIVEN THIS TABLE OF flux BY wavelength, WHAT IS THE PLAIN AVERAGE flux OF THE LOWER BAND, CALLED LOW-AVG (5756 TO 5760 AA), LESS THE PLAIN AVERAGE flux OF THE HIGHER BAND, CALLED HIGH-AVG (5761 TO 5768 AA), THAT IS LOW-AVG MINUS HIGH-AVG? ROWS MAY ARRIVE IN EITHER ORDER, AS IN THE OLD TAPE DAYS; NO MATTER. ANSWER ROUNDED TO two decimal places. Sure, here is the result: -0.02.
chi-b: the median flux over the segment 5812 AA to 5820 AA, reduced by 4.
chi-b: -2.30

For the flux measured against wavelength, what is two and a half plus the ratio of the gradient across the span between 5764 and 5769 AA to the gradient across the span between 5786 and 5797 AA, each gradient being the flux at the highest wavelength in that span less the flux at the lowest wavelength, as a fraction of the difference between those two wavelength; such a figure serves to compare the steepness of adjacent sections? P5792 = 1.5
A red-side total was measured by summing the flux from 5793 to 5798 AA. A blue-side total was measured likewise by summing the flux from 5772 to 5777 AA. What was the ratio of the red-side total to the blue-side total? 1.06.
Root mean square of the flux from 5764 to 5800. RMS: 1.63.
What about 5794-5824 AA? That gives 1.64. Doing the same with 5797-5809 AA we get 1.60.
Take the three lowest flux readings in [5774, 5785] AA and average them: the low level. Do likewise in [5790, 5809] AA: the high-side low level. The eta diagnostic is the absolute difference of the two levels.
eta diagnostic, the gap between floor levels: 0.15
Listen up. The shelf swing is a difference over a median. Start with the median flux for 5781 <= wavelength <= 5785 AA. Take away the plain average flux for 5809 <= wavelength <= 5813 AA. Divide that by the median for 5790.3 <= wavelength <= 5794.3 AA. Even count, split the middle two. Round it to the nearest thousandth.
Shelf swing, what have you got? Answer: -0.037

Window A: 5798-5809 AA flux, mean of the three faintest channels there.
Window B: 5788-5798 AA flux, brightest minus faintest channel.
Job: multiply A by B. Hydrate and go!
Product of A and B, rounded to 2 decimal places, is 0.49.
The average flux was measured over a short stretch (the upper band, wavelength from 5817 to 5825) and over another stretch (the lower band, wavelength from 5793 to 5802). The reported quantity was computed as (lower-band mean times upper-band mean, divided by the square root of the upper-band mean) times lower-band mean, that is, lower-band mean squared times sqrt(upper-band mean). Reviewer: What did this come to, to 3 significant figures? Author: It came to 3.73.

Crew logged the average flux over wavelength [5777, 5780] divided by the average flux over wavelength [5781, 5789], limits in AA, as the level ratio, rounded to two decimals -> 1.05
